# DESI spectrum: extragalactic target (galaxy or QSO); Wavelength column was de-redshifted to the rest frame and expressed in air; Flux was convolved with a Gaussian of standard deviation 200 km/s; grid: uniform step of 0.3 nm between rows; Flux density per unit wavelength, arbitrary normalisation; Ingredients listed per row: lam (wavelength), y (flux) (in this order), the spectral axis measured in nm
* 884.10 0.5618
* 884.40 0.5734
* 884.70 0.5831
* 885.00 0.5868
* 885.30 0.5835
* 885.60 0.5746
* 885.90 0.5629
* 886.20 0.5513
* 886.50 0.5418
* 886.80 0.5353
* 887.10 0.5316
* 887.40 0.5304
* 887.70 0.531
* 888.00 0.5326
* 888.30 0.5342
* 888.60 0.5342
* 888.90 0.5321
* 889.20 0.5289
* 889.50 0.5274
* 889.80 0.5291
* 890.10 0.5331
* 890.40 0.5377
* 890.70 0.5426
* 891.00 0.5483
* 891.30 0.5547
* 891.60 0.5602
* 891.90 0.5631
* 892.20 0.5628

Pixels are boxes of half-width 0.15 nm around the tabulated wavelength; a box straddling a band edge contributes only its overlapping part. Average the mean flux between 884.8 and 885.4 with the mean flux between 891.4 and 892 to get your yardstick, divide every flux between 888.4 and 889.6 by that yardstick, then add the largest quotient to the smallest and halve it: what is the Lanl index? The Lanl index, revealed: 0.926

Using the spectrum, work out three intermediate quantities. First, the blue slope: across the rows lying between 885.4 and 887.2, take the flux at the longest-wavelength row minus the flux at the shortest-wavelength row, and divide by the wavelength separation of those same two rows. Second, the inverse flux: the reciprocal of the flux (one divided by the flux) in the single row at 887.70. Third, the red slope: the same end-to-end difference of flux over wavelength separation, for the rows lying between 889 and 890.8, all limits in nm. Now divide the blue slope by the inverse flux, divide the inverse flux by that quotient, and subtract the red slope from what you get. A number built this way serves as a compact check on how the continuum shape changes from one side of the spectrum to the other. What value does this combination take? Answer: -124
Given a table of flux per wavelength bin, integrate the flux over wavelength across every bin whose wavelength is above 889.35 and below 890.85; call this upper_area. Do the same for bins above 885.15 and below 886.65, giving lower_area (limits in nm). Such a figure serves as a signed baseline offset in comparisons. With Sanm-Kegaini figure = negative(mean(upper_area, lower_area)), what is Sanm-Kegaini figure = -0.823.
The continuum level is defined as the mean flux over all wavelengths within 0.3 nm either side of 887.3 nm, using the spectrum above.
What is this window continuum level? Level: 0.531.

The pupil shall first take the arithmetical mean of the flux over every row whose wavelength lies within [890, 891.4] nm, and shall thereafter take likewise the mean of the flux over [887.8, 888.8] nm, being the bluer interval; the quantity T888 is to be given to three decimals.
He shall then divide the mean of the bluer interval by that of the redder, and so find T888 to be 0.982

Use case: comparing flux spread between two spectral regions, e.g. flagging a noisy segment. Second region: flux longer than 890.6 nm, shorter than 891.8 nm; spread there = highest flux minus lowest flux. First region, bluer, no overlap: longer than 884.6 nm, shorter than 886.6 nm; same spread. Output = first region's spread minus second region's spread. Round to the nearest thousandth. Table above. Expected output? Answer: 0.027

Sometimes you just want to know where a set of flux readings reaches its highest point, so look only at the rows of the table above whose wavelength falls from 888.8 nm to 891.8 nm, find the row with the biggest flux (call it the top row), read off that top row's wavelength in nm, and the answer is 891.60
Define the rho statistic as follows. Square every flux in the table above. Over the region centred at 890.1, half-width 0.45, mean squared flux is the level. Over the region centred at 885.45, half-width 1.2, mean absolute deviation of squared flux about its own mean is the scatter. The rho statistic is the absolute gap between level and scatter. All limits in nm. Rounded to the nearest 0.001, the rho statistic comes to 0.269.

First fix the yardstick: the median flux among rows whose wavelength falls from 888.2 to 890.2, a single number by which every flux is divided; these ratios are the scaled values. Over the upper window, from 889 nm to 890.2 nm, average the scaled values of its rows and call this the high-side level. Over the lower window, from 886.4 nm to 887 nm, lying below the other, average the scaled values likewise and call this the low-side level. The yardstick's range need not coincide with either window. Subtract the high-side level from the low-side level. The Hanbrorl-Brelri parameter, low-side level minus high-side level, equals 0.02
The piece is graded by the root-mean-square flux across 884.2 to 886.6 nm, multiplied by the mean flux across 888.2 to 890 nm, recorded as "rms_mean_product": 0.303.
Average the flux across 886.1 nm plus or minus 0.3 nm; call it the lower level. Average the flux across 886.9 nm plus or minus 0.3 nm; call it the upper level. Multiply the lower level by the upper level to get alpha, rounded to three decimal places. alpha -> 0.297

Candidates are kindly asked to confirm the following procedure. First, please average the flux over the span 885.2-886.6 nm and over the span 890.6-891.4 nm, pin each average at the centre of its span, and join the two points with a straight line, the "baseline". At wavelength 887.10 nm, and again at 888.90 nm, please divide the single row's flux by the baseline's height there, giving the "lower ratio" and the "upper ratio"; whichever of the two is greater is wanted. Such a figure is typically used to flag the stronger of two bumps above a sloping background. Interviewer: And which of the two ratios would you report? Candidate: 0.960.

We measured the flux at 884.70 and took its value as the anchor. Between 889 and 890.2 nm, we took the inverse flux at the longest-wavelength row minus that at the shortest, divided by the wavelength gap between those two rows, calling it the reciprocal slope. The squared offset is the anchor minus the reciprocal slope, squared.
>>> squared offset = 0.36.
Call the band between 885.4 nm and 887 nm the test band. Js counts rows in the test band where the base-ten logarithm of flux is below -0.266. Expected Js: 2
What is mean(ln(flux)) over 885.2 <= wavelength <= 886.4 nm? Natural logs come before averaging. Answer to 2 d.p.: -0.57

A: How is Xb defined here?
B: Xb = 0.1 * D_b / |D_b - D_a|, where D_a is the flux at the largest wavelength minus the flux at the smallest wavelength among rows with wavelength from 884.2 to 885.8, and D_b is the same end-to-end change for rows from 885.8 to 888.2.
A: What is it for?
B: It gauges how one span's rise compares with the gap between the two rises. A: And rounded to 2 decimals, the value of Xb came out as -0.10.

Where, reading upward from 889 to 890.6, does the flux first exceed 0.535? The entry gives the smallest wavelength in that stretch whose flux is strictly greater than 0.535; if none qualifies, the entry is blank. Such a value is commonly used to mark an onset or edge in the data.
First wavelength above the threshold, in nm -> 890.40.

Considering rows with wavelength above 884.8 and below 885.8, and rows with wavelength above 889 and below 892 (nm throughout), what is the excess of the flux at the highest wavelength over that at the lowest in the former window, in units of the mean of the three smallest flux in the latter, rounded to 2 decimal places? -0.02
